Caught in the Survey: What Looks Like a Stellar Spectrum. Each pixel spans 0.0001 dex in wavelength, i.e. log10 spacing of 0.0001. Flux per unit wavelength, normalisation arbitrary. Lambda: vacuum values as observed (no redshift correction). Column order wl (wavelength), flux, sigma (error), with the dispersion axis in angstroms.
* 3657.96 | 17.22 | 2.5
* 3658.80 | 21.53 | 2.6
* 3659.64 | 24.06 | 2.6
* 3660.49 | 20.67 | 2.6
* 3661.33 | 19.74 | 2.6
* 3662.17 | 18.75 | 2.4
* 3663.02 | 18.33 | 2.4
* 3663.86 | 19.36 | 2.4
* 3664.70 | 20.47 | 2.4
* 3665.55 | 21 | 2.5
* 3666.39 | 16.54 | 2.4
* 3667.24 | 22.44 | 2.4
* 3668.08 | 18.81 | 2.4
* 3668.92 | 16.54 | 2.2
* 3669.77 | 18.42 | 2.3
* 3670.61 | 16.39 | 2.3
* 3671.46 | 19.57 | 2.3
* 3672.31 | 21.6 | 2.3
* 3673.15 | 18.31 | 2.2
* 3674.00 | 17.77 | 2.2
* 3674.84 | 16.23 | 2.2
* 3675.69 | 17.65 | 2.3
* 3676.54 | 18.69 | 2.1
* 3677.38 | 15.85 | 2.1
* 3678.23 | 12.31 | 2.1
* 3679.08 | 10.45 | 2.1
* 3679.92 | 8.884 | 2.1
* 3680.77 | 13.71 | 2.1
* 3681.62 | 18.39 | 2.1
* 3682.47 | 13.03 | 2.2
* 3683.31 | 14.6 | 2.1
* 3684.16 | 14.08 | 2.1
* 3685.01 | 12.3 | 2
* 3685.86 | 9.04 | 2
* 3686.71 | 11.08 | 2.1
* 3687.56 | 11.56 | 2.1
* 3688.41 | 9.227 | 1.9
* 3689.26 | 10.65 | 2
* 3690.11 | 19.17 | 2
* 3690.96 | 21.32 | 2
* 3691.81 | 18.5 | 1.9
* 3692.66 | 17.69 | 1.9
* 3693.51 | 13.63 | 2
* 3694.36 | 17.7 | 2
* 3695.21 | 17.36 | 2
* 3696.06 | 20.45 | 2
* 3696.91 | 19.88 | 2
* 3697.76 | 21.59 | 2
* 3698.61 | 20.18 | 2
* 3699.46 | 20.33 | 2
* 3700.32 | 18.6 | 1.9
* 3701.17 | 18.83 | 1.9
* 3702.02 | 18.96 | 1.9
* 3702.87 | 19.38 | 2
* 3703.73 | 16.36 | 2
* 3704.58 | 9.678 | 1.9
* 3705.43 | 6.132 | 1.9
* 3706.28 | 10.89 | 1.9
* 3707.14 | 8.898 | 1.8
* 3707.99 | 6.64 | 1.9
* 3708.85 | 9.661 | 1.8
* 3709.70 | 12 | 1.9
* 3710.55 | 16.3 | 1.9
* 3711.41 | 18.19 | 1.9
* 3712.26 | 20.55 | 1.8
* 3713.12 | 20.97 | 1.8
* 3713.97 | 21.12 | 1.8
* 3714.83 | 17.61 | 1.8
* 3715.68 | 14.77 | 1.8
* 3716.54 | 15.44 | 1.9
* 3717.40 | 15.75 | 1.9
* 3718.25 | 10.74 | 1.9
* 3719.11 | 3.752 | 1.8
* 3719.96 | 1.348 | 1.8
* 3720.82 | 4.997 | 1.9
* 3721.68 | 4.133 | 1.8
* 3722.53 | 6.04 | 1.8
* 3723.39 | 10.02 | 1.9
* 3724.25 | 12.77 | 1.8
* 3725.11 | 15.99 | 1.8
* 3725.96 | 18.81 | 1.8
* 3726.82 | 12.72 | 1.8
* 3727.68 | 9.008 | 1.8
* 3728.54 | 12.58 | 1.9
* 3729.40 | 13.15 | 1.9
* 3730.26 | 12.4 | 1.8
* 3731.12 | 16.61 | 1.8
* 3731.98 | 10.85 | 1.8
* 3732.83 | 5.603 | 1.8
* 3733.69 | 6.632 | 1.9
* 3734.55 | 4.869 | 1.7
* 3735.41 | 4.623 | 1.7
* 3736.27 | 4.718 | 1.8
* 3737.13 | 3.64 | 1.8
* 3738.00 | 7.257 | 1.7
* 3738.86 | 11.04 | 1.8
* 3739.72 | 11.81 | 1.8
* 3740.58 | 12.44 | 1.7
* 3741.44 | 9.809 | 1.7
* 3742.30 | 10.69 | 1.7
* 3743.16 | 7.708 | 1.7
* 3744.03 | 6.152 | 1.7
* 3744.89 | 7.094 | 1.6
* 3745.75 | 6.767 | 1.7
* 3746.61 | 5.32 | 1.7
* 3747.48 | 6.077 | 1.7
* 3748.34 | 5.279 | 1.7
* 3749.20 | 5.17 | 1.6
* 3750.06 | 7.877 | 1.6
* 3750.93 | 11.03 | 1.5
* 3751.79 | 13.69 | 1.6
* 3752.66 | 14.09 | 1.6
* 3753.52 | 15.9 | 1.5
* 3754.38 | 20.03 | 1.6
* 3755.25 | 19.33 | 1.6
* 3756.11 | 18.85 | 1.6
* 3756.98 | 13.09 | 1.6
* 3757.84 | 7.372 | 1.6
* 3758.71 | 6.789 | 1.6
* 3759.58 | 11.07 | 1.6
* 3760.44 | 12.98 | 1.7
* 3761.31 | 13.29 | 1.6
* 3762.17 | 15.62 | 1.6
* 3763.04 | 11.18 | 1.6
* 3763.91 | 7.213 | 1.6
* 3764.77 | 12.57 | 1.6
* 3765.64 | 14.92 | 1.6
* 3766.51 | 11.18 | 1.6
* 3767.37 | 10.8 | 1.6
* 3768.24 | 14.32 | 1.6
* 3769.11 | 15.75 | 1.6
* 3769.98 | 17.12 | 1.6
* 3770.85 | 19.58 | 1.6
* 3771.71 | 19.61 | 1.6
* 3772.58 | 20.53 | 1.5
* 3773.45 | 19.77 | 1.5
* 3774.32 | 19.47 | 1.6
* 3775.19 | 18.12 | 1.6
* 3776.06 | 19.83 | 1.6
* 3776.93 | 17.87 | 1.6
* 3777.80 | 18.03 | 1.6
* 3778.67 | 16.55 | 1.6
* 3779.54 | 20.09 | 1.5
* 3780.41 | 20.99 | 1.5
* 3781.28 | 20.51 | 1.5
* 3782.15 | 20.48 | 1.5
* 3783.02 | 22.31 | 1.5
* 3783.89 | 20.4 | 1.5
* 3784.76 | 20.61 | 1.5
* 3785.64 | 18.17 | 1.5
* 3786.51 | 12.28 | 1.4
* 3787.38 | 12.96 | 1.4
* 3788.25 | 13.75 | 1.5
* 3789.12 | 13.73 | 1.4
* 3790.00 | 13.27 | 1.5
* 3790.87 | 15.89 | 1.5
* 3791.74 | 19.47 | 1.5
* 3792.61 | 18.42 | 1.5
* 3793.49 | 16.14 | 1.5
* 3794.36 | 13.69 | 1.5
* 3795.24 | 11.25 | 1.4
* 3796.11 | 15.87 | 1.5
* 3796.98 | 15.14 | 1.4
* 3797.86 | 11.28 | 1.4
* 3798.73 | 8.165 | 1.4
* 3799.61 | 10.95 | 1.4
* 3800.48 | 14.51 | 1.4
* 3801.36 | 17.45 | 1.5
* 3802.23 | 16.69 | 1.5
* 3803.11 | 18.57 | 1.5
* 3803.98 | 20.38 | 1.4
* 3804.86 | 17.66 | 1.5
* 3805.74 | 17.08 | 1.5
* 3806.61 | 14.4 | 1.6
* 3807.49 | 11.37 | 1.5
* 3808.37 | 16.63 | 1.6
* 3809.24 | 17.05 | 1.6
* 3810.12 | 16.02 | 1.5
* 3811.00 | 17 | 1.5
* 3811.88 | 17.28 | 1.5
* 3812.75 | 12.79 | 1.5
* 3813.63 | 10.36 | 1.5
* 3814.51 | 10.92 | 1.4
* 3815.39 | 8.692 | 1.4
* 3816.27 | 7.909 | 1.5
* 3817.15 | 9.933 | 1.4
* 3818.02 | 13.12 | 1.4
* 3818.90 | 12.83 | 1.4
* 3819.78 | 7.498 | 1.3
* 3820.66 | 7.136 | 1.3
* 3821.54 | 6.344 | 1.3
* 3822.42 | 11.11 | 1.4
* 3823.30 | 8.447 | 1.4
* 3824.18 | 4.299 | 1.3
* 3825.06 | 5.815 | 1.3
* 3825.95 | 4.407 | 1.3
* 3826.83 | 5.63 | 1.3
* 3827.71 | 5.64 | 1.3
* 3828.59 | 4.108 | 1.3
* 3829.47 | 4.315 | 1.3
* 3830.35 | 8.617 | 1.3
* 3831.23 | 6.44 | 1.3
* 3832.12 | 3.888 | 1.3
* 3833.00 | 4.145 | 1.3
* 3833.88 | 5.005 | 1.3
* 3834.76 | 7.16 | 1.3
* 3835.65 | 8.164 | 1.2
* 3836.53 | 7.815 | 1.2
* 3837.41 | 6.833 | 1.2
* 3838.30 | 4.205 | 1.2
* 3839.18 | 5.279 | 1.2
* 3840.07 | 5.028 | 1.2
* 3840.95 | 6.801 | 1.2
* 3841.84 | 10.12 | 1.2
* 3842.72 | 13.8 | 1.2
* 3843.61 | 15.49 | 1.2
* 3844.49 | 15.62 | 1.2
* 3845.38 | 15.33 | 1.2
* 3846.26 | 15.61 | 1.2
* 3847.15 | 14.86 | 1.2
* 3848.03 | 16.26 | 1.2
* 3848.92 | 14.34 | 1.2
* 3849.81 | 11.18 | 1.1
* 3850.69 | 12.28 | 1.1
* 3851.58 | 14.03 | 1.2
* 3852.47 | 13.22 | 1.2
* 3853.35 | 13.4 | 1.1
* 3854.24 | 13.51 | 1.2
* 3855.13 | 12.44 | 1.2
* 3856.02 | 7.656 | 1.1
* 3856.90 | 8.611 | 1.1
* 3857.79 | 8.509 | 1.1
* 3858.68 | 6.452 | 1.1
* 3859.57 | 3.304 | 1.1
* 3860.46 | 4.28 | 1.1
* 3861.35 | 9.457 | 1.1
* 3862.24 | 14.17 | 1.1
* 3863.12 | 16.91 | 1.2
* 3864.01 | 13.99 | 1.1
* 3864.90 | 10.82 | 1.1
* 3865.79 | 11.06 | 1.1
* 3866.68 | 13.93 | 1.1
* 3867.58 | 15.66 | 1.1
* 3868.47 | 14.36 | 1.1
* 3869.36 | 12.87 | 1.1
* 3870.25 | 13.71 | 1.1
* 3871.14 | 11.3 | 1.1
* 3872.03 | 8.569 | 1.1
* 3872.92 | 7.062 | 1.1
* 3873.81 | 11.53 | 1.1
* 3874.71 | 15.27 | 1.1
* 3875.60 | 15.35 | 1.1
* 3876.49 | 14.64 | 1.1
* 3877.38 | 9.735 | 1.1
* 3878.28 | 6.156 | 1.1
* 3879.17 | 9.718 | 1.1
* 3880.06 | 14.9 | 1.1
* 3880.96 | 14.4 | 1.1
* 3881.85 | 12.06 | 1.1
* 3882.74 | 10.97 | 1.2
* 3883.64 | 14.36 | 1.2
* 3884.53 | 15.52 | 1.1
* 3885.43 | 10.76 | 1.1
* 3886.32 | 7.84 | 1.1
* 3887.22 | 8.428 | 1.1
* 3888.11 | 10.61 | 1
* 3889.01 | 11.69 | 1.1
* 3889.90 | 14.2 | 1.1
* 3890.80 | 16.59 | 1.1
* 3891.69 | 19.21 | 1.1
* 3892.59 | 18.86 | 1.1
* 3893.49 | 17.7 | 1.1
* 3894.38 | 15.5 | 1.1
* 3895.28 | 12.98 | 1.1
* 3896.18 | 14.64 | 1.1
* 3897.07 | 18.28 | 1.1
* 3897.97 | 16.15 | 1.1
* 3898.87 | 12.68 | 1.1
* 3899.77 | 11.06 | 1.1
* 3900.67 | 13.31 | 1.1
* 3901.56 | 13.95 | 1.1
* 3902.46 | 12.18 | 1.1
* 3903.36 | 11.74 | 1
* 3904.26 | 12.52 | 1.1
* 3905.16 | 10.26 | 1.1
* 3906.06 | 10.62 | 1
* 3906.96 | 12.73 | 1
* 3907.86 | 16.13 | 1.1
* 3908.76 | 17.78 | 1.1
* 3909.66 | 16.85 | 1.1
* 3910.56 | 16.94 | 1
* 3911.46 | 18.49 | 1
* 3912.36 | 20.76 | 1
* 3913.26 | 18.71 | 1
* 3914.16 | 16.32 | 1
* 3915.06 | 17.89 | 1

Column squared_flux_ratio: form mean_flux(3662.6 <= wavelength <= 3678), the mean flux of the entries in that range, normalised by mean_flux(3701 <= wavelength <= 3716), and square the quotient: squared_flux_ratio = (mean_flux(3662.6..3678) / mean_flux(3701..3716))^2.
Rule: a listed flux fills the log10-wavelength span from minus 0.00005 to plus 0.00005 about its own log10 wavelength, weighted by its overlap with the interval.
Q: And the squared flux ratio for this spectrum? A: 1.57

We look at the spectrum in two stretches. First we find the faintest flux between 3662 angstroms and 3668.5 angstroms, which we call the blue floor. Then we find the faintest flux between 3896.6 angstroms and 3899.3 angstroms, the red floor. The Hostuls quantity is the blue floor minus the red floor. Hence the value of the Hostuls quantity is 4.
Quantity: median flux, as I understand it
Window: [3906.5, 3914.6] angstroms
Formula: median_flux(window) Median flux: 17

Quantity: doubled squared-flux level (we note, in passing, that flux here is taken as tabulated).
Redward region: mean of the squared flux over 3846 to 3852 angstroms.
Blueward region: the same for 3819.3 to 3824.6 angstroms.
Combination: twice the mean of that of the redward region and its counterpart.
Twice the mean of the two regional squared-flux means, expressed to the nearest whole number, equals 261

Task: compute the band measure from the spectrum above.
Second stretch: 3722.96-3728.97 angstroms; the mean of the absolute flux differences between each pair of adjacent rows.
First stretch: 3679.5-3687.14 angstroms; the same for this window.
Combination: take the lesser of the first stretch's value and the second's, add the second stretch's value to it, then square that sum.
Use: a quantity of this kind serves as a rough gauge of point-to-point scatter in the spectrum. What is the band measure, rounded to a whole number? 45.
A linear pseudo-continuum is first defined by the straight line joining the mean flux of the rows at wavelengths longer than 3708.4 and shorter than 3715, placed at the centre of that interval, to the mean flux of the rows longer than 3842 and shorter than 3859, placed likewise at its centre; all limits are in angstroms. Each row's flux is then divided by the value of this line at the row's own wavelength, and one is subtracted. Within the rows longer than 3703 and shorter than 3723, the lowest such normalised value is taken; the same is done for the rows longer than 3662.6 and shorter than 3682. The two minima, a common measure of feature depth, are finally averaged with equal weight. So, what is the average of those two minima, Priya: -0.71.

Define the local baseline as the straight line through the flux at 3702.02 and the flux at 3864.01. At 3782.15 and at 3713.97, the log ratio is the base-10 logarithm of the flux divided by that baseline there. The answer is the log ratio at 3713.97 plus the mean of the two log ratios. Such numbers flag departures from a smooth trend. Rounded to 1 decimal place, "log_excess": 0.1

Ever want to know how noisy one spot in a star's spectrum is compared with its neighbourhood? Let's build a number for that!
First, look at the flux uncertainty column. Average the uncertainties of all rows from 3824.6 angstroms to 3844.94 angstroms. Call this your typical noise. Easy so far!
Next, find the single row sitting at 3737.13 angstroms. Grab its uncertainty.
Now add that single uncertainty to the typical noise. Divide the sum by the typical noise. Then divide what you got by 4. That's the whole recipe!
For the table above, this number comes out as 0.61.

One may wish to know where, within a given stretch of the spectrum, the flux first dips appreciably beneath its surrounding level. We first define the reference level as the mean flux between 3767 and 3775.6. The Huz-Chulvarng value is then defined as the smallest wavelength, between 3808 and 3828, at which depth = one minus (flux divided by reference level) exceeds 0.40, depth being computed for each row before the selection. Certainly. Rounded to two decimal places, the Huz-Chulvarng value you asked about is 3813.63 angstroms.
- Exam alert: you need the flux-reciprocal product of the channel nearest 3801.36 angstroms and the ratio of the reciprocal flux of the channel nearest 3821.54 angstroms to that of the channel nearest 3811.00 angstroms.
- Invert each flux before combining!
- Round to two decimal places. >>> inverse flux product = 0.15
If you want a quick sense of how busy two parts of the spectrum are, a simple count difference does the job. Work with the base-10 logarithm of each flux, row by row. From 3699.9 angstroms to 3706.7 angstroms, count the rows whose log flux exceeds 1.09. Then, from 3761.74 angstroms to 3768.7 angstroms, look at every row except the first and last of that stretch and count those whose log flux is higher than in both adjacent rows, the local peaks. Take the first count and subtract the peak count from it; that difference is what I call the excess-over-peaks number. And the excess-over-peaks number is 4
